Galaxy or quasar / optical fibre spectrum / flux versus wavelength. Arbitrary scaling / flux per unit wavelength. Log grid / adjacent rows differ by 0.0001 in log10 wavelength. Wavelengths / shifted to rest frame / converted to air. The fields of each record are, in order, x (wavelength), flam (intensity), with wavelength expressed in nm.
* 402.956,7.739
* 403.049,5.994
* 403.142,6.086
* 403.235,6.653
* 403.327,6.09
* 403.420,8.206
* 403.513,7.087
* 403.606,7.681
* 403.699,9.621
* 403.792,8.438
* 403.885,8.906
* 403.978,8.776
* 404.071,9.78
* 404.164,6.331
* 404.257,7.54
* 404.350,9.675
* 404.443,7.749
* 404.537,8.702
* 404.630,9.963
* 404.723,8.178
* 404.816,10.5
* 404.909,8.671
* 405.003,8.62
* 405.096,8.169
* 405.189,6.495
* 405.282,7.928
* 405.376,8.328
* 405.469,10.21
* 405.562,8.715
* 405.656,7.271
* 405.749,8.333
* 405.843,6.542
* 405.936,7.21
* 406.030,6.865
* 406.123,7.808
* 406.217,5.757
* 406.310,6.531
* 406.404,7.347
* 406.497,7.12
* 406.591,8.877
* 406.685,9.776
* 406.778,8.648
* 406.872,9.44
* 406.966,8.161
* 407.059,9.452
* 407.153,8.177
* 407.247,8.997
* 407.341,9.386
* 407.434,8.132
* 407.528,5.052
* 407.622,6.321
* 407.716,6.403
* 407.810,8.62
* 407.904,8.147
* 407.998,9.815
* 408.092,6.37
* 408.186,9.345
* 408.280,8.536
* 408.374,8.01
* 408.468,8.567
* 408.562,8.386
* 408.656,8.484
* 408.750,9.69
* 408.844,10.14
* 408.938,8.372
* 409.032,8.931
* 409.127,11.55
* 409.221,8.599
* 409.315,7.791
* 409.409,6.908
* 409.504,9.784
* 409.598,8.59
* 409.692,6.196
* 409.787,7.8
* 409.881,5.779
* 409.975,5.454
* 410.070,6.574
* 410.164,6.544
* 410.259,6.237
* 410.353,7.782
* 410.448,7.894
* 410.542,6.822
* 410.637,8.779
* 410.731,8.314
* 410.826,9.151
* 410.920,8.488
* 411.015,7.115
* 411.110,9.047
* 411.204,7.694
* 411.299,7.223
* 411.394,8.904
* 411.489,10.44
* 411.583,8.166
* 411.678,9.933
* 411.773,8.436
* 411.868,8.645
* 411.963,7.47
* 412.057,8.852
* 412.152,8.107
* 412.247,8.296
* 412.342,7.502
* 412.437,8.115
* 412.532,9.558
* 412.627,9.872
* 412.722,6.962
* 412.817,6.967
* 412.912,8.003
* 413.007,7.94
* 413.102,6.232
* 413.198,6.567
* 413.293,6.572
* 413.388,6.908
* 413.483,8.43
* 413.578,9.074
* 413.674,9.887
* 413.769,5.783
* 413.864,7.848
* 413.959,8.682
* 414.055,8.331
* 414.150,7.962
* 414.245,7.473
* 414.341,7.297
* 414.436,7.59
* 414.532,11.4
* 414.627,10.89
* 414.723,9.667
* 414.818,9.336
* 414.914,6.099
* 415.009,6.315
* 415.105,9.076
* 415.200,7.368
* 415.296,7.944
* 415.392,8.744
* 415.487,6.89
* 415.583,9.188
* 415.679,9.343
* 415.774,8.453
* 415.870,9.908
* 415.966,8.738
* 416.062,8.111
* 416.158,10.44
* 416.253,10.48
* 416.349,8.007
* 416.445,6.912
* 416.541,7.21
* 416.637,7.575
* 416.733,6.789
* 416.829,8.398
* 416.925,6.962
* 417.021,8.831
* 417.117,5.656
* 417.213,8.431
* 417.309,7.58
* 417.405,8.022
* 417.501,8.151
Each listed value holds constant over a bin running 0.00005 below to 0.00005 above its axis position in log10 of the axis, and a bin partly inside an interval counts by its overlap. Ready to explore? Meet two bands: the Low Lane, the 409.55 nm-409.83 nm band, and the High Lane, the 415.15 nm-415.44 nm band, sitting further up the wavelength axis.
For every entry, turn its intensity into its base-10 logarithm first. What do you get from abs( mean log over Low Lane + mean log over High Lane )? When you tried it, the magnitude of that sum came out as 1.78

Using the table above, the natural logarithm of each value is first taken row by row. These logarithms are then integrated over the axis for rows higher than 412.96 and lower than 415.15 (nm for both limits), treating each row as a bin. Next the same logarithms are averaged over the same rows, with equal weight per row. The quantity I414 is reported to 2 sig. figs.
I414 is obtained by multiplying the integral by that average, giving 9.4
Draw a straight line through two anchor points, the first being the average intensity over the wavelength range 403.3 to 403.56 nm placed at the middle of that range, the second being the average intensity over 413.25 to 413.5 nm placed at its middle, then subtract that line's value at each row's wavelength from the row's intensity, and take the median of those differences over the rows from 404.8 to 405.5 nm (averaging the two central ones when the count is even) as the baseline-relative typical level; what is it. 1.3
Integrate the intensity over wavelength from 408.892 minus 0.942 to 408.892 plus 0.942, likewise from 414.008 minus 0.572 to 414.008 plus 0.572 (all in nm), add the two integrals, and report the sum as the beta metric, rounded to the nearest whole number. 26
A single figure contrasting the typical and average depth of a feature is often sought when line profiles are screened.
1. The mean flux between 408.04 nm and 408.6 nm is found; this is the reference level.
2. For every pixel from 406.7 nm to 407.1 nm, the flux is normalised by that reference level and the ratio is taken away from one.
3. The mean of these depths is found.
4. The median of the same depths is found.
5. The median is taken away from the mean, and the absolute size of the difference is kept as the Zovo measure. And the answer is 0.01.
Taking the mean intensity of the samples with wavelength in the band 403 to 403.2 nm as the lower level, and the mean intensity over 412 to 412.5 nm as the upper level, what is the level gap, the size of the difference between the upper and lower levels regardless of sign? 2.13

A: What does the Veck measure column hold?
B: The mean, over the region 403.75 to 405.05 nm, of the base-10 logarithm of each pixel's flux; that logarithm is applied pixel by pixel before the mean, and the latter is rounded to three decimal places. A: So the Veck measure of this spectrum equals 0.936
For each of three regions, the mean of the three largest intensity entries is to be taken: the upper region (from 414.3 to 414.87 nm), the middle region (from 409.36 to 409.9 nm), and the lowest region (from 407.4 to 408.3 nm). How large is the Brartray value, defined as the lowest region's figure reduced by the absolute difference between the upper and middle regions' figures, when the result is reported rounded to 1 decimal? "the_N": 7.3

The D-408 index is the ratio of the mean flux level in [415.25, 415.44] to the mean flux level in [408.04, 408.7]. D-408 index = 1.01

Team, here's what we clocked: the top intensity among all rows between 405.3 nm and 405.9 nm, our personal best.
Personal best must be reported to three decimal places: 10.210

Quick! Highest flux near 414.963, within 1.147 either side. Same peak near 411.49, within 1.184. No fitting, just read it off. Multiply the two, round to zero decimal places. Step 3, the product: 119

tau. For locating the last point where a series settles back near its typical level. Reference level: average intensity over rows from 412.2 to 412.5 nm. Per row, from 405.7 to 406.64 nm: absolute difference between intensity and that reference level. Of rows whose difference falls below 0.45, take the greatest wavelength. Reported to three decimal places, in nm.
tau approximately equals 406.123 nm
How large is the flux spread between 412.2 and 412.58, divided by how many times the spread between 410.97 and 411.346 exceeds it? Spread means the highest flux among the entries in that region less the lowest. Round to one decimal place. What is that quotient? 2.2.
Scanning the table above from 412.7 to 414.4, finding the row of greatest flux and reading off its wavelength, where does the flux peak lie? 413.674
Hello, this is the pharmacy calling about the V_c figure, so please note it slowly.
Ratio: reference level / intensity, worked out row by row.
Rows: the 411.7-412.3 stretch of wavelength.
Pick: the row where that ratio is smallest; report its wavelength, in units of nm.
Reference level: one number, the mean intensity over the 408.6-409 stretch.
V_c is 412.057 nm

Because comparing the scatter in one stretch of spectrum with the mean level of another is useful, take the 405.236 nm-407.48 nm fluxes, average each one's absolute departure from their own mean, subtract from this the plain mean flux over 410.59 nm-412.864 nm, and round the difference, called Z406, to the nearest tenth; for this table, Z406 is -7.5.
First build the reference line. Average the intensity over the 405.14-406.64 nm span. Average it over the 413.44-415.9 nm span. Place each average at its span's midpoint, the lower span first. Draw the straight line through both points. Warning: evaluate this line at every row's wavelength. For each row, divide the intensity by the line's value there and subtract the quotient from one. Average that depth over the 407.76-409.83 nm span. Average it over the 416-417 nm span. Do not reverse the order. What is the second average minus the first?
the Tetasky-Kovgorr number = 0.15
